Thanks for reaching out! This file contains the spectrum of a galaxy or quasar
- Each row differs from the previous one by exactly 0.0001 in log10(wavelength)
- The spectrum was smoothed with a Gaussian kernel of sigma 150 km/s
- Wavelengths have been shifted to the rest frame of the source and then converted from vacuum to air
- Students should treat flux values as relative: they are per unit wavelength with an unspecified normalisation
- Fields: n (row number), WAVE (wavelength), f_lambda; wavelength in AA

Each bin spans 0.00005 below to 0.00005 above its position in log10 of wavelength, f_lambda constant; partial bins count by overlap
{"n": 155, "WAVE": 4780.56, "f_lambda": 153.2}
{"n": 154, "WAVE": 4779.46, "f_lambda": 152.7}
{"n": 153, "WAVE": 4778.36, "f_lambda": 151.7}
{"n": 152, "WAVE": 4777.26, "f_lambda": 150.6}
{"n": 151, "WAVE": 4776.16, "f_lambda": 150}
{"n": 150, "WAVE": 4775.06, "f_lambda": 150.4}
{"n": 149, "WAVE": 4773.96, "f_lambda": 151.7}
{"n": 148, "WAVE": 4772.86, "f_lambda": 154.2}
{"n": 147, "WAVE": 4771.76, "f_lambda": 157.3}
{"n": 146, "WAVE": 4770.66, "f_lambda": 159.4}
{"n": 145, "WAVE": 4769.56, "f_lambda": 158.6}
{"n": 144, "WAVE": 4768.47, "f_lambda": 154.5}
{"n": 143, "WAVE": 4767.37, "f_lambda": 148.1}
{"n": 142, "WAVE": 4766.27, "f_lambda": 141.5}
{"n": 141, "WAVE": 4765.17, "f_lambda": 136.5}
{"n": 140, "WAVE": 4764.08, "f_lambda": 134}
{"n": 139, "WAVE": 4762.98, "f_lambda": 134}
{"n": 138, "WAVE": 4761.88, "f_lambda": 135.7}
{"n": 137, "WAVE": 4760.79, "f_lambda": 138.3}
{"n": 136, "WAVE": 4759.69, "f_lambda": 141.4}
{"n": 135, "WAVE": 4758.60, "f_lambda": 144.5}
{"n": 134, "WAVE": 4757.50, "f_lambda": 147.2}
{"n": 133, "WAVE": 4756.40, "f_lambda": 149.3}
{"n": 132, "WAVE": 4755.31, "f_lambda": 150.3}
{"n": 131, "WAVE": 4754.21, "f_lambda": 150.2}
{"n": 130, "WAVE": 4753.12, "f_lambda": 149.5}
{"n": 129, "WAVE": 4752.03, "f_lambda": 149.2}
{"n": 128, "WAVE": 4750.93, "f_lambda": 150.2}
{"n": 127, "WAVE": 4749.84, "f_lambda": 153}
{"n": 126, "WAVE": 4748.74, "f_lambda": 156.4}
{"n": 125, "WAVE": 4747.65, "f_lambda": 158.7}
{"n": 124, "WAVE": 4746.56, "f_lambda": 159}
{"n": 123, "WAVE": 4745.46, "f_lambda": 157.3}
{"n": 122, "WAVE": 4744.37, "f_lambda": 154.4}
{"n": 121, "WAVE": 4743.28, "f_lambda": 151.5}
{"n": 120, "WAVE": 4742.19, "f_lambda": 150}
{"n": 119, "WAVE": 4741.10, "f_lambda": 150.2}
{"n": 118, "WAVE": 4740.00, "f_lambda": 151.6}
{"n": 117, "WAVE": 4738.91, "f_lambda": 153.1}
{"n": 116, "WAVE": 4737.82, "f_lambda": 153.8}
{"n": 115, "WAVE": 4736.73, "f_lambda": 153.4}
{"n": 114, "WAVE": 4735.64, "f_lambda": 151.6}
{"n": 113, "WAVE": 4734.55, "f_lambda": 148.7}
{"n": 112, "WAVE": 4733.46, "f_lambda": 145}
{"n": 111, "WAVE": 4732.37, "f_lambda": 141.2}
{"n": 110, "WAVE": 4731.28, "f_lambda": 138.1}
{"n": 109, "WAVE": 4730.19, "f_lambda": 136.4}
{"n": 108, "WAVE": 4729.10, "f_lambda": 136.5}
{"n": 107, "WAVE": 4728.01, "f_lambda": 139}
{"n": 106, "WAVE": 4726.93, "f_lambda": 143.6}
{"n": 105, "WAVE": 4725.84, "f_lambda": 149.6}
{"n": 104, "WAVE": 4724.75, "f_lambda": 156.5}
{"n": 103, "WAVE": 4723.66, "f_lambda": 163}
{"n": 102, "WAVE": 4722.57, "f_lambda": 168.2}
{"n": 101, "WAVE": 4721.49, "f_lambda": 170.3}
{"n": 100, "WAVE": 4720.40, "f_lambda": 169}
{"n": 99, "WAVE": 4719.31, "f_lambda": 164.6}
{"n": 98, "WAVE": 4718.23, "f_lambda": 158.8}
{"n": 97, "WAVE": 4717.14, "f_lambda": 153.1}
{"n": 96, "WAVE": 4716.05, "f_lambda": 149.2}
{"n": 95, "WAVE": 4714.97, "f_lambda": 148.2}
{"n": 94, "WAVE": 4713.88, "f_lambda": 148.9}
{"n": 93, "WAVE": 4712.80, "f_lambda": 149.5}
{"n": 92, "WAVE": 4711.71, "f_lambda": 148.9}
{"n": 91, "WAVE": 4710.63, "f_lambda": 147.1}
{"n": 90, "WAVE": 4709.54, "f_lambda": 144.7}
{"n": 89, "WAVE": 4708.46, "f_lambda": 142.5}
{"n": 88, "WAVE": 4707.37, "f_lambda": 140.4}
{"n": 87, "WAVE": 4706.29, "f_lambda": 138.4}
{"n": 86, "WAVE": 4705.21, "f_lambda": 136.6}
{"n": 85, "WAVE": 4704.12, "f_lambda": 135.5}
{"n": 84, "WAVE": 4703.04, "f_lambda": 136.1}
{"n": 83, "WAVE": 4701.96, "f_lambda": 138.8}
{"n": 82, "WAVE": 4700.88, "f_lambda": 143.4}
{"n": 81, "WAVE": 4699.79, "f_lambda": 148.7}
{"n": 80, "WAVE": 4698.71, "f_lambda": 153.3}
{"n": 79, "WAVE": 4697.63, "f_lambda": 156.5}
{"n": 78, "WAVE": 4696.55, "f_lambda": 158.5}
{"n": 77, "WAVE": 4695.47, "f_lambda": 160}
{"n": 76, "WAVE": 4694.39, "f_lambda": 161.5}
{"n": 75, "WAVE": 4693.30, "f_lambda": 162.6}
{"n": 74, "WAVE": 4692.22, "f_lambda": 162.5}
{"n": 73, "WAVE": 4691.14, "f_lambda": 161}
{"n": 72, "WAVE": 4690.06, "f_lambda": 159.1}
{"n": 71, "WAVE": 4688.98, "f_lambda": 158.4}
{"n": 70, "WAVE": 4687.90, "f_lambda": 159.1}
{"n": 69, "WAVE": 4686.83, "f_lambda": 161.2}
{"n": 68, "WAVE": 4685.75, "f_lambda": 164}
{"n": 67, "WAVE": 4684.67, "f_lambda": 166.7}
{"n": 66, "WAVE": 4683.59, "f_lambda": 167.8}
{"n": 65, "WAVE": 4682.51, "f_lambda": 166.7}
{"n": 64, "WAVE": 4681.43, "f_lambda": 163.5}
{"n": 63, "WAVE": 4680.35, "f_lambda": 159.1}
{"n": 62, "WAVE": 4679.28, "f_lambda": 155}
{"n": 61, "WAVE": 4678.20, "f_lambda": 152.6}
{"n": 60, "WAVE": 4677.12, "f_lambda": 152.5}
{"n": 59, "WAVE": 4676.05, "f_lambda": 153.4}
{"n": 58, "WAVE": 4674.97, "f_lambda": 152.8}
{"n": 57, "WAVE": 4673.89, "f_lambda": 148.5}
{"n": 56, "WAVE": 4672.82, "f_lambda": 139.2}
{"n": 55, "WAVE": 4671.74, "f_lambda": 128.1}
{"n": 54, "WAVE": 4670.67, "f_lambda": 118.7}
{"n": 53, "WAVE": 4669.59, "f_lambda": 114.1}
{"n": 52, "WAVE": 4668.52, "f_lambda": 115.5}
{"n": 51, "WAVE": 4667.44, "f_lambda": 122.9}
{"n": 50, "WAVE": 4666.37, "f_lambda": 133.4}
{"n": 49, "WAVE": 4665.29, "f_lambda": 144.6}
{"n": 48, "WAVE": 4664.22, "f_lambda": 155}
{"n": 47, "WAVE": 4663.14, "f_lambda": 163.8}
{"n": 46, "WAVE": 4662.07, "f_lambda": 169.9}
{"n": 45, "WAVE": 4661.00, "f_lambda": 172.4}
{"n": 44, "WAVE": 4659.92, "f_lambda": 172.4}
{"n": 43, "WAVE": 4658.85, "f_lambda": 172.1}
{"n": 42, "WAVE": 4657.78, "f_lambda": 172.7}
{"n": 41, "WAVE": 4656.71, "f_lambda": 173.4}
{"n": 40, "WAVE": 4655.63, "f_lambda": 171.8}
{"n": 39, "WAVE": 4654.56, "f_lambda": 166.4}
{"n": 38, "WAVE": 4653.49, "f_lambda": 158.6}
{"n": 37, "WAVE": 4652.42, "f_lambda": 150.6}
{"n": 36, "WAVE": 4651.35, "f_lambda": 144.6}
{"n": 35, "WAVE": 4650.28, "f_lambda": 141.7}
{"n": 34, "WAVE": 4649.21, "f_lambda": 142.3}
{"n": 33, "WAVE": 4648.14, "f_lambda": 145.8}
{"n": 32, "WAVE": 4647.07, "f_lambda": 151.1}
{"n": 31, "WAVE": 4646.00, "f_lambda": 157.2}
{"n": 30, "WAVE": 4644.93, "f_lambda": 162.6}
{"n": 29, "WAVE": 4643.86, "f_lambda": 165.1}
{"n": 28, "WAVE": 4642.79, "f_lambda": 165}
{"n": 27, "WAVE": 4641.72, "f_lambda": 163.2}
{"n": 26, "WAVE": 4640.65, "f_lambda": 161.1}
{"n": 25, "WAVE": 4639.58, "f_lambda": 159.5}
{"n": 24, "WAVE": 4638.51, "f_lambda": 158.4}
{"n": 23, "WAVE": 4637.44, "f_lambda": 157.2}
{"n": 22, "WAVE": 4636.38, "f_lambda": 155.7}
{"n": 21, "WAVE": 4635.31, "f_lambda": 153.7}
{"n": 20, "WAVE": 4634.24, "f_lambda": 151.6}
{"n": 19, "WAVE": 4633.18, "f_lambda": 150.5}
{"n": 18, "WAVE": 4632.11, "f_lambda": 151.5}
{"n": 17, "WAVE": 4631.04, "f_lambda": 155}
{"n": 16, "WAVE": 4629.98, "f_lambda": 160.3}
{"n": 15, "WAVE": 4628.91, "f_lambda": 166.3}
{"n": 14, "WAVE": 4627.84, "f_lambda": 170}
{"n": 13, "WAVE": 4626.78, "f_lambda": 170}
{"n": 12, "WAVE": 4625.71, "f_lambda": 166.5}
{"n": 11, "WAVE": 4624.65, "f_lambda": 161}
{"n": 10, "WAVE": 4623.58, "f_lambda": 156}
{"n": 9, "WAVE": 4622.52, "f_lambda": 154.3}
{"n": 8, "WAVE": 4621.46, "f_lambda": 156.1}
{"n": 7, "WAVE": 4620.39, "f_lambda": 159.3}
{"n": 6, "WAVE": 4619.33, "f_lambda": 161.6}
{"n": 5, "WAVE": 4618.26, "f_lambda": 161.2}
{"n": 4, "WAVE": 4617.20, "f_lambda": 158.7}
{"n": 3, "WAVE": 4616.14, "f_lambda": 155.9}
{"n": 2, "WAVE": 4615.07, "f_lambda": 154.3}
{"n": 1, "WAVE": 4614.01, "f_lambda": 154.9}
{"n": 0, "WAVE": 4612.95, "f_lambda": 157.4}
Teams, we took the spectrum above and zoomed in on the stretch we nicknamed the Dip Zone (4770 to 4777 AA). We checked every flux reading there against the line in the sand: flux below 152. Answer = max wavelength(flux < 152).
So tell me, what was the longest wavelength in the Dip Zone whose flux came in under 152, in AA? 4776.16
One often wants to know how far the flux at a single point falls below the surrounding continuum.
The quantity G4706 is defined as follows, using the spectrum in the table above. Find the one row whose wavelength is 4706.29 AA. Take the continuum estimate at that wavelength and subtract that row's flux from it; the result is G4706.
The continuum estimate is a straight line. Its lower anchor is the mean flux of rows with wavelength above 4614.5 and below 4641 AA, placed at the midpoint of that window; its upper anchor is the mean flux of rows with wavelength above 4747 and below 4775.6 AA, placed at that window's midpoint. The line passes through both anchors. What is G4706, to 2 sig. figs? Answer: 14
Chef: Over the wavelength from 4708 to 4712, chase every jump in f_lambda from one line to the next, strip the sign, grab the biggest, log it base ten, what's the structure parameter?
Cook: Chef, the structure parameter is 0.38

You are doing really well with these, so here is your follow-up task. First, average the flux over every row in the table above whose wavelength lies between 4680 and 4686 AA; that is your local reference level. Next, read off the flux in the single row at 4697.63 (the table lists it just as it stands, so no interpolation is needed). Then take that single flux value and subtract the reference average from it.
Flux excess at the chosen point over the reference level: -8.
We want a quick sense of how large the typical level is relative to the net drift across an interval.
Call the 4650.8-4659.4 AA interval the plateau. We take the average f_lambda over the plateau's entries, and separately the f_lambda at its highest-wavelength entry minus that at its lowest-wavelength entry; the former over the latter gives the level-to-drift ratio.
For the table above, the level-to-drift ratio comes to 6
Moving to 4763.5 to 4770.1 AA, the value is 6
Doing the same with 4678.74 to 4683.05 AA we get 14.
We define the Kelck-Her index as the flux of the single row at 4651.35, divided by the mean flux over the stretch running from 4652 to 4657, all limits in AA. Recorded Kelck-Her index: 0.88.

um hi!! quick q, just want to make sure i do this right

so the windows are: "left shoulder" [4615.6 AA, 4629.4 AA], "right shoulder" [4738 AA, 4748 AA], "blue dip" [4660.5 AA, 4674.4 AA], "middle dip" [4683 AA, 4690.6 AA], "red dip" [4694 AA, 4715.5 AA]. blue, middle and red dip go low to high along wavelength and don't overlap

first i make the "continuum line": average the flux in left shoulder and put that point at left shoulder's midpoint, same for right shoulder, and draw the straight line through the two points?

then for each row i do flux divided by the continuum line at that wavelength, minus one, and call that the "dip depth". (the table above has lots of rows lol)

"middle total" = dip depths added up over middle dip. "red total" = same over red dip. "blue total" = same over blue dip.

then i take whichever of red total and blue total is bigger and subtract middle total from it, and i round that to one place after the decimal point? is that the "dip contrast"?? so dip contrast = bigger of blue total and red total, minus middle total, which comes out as -1.4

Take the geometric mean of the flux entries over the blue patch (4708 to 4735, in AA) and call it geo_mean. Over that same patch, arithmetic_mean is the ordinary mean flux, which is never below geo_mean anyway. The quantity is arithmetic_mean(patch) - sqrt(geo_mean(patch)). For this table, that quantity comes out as 138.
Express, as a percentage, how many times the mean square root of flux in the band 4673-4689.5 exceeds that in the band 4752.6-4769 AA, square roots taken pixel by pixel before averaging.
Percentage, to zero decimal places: 105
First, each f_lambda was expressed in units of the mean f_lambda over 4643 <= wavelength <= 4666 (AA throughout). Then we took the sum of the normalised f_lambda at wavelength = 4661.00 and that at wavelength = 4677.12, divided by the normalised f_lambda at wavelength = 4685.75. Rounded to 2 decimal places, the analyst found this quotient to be 1.98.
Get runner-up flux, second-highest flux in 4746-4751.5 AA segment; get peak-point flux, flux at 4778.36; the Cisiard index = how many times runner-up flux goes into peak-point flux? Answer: 0.956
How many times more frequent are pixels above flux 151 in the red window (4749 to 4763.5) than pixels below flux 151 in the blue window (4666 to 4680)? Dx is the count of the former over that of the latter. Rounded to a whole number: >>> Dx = 0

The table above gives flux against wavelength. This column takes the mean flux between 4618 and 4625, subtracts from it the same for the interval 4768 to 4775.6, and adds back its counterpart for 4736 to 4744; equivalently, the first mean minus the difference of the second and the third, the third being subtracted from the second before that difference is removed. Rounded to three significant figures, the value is 155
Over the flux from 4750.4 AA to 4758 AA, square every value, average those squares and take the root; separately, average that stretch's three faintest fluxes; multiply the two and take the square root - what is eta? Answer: 149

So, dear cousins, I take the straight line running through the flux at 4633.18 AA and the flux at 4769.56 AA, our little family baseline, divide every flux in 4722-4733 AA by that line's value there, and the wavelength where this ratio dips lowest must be 4730.19 AA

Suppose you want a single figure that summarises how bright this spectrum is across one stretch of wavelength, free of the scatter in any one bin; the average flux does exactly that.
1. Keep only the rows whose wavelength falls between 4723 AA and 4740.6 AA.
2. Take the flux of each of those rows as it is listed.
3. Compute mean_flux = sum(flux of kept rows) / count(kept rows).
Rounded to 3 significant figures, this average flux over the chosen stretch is 148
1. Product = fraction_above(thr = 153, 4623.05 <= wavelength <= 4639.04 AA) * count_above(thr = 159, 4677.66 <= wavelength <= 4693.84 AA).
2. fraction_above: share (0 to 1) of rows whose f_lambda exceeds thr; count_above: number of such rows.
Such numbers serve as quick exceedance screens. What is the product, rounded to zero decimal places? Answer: 10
